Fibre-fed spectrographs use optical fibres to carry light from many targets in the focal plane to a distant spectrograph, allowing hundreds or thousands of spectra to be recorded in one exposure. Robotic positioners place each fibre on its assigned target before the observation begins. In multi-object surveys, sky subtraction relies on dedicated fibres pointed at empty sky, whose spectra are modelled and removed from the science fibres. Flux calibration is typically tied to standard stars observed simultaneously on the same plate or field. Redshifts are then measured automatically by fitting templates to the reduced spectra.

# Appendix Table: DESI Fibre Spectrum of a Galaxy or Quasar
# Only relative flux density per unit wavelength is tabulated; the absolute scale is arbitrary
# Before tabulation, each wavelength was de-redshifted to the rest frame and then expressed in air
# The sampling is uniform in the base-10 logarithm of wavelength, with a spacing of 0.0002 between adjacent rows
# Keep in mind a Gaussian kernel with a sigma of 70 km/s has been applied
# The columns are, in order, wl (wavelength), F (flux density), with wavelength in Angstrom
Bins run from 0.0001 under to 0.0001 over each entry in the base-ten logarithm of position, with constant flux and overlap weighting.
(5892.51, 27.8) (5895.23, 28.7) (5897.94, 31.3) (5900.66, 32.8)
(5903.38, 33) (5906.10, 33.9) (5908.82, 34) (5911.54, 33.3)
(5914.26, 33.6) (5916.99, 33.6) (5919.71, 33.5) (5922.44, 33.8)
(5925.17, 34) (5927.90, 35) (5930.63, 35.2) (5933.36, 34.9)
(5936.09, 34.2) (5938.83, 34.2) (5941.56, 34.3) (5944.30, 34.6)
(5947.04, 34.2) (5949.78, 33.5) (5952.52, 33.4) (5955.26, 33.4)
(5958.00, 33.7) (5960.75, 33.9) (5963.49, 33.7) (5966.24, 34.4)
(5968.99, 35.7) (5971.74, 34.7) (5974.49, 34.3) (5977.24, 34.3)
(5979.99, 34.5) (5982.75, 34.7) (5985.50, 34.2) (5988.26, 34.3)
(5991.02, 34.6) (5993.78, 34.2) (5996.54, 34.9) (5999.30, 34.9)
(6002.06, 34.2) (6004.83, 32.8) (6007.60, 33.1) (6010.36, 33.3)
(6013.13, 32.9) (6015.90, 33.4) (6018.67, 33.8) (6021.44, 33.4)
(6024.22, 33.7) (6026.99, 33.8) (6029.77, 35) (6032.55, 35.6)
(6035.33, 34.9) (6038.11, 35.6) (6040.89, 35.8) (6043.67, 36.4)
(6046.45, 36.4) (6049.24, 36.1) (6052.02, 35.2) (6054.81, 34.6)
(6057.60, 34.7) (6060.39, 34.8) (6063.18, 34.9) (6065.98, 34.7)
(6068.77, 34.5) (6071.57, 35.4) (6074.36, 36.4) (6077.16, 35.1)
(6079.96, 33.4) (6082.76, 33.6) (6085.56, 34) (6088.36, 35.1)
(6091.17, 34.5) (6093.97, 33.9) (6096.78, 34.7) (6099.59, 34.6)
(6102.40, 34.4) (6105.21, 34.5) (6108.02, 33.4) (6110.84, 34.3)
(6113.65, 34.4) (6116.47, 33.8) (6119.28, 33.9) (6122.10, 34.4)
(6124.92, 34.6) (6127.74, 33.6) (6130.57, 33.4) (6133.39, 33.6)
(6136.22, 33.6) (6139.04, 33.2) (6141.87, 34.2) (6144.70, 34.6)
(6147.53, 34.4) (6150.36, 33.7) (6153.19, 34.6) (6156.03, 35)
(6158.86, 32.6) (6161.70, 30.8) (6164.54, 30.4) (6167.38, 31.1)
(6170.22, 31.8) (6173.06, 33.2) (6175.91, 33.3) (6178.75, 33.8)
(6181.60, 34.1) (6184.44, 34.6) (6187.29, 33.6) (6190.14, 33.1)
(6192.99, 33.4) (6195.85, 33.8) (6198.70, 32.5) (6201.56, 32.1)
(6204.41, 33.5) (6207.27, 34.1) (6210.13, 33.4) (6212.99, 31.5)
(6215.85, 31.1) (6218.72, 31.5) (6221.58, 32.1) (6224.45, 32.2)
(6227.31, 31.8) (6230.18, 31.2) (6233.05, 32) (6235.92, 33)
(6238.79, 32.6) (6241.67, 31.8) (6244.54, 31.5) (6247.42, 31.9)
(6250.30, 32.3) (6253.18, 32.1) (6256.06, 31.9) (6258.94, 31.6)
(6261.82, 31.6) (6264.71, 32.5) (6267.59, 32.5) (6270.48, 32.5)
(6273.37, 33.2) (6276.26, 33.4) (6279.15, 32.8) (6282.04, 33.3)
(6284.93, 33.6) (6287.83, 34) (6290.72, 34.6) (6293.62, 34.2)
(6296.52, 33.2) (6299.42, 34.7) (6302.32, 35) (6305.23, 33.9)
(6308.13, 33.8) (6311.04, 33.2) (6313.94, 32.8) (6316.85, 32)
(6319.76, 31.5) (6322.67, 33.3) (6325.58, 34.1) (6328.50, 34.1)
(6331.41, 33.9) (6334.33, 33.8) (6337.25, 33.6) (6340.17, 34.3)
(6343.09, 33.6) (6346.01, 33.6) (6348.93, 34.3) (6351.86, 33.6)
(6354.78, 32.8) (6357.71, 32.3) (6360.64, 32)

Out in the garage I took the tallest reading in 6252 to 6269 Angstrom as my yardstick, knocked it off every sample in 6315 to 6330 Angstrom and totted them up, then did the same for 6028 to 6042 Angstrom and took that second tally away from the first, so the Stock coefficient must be -12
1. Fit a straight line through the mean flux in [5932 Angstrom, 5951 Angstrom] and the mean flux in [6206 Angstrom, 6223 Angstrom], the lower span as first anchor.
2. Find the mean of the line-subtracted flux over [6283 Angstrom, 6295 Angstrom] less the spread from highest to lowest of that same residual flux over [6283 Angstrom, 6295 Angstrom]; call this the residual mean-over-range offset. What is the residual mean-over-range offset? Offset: 1.3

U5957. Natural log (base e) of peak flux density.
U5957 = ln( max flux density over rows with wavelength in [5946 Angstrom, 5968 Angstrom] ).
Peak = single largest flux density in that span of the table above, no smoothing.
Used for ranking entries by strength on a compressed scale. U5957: 3.54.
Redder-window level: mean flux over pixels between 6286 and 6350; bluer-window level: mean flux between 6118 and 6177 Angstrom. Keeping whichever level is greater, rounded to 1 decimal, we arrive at 33.7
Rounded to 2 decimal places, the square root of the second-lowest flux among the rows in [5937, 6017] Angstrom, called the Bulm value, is 5.74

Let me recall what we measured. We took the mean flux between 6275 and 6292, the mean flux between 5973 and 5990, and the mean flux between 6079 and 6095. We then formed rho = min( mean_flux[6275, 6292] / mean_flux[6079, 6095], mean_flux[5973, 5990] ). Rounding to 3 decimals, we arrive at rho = 0.986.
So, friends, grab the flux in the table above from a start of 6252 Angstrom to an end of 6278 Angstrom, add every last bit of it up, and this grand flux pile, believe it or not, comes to 291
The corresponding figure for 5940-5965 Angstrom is 305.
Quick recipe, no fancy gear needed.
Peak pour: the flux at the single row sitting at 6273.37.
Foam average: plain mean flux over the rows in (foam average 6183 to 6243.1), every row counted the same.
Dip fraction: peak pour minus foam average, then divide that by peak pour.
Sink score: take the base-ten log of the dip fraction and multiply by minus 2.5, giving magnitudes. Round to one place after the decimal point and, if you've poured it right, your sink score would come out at 4.4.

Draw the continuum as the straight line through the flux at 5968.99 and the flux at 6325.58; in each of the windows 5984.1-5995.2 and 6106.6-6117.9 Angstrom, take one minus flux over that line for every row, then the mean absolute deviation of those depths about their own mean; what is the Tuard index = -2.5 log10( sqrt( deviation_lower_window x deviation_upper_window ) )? 5.5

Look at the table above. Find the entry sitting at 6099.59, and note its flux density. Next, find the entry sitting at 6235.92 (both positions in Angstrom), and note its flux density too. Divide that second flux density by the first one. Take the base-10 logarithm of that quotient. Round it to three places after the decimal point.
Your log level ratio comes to -0.021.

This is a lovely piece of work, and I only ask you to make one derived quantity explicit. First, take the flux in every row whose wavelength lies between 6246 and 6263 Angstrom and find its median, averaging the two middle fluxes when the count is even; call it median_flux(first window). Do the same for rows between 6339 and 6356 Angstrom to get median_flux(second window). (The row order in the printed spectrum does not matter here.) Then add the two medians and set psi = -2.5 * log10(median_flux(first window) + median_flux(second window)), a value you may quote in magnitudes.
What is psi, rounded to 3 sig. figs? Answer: -4.54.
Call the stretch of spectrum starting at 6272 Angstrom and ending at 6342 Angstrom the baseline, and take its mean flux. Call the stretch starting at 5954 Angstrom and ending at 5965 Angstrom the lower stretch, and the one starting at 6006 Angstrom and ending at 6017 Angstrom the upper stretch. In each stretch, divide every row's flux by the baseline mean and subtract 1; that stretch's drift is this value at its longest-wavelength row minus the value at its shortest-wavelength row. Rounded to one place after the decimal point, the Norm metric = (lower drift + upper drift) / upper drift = 2.0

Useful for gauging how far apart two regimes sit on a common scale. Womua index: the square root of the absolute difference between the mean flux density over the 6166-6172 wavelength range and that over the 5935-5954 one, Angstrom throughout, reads 1.6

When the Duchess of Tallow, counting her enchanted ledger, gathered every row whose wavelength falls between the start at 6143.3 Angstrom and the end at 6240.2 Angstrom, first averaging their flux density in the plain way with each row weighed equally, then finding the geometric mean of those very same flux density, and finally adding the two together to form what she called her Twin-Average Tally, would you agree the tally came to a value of 65.7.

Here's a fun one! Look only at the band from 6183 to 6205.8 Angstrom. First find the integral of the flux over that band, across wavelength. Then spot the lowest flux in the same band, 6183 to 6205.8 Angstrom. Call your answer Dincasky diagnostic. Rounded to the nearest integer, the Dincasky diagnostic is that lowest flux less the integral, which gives -728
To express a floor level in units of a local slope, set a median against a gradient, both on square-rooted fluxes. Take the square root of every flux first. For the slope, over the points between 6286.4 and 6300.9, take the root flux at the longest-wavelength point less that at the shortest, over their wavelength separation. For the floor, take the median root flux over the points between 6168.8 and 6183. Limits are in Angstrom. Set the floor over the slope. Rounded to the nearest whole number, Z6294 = 1120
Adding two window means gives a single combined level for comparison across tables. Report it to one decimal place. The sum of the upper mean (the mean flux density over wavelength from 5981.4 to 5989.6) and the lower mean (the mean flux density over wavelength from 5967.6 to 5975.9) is 69.3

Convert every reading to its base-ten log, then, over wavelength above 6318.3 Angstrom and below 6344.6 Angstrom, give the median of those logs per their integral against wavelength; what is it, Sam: 0.038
